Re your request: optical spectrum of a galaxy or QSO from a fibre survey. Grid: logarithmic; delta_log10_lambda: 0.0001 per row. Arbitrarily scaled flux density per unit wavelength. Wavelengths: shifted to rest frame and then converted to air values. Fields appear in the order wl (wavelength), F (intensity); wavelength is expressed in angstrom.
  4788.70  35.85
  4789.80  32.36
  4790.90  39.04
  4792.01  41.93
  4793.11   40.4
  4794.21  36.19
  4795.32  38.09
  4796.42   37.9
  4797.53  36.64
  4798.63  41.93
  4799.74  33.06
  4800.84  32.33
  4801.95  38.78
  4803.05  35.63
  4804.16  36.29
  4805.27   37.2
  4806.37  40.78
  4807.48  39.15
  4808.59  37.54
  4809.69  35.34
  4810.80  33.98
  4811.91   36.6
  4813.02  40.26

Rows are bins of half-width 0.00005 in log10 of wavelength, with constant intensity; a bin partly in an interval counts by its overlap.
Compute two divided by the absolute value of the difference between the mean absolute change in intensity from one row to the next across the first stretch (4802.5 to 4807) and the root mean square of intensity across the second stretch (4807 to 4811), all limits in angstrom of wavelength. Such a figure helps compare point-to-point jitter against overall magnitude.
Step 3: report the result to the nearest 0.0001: 0.0574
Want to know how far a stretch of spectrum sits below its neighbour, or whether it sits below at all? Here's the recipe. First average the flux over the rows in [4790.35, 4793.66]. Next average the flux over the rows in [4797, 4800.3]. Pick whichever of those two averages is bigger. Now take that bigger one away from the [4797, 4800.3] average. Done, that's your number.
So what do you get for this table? -3.2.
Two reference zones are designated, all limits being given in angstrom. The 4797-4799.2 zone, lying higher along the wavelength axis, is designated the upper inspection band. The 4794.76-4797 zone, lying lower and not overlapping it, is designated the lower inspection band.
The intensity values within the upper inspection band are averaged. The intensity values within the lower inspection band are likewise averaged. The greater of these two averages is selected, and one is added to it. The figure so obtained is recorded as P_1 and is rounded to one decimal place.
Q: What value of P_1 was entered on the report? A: 40.3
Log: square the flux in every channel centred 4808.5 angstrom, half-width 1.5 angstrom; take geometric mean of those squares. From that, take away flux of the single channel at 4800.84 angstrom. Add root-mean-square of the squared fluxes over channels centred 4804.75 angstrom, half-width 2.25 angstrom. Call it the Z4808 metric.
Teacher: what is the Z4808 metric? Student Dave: 2776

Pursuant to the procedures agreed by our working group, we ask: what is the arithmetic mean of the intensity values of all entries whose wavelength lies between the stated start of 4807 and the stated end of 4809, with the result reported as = 38.3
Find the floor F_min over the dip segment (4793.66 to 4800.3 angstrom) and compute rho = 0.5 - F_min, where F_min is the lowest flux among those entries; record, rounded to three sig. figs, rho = -32.6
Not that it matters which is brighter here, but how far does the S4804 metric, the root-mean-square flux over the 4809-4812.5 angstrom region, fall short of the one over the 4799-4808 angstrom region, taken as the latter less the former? 1.43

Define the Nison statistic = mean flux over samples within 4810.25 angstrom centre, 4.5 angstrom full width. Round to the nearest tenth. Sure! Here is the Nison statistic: 35.9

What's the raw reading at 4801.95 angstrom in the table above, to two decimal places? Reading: 38.78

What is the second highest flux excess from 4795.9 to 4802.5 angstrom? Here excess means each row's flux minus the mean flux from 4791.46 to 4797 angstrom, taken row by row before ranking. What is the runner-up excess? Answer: -0.1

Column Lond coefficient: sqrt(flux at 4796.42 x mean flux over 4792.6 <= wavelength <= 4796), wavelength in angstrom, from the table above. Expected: 38.1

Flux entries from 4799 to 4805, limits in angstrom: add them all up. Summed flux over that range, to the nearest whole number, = 176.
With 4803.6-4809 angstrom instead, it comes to 191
